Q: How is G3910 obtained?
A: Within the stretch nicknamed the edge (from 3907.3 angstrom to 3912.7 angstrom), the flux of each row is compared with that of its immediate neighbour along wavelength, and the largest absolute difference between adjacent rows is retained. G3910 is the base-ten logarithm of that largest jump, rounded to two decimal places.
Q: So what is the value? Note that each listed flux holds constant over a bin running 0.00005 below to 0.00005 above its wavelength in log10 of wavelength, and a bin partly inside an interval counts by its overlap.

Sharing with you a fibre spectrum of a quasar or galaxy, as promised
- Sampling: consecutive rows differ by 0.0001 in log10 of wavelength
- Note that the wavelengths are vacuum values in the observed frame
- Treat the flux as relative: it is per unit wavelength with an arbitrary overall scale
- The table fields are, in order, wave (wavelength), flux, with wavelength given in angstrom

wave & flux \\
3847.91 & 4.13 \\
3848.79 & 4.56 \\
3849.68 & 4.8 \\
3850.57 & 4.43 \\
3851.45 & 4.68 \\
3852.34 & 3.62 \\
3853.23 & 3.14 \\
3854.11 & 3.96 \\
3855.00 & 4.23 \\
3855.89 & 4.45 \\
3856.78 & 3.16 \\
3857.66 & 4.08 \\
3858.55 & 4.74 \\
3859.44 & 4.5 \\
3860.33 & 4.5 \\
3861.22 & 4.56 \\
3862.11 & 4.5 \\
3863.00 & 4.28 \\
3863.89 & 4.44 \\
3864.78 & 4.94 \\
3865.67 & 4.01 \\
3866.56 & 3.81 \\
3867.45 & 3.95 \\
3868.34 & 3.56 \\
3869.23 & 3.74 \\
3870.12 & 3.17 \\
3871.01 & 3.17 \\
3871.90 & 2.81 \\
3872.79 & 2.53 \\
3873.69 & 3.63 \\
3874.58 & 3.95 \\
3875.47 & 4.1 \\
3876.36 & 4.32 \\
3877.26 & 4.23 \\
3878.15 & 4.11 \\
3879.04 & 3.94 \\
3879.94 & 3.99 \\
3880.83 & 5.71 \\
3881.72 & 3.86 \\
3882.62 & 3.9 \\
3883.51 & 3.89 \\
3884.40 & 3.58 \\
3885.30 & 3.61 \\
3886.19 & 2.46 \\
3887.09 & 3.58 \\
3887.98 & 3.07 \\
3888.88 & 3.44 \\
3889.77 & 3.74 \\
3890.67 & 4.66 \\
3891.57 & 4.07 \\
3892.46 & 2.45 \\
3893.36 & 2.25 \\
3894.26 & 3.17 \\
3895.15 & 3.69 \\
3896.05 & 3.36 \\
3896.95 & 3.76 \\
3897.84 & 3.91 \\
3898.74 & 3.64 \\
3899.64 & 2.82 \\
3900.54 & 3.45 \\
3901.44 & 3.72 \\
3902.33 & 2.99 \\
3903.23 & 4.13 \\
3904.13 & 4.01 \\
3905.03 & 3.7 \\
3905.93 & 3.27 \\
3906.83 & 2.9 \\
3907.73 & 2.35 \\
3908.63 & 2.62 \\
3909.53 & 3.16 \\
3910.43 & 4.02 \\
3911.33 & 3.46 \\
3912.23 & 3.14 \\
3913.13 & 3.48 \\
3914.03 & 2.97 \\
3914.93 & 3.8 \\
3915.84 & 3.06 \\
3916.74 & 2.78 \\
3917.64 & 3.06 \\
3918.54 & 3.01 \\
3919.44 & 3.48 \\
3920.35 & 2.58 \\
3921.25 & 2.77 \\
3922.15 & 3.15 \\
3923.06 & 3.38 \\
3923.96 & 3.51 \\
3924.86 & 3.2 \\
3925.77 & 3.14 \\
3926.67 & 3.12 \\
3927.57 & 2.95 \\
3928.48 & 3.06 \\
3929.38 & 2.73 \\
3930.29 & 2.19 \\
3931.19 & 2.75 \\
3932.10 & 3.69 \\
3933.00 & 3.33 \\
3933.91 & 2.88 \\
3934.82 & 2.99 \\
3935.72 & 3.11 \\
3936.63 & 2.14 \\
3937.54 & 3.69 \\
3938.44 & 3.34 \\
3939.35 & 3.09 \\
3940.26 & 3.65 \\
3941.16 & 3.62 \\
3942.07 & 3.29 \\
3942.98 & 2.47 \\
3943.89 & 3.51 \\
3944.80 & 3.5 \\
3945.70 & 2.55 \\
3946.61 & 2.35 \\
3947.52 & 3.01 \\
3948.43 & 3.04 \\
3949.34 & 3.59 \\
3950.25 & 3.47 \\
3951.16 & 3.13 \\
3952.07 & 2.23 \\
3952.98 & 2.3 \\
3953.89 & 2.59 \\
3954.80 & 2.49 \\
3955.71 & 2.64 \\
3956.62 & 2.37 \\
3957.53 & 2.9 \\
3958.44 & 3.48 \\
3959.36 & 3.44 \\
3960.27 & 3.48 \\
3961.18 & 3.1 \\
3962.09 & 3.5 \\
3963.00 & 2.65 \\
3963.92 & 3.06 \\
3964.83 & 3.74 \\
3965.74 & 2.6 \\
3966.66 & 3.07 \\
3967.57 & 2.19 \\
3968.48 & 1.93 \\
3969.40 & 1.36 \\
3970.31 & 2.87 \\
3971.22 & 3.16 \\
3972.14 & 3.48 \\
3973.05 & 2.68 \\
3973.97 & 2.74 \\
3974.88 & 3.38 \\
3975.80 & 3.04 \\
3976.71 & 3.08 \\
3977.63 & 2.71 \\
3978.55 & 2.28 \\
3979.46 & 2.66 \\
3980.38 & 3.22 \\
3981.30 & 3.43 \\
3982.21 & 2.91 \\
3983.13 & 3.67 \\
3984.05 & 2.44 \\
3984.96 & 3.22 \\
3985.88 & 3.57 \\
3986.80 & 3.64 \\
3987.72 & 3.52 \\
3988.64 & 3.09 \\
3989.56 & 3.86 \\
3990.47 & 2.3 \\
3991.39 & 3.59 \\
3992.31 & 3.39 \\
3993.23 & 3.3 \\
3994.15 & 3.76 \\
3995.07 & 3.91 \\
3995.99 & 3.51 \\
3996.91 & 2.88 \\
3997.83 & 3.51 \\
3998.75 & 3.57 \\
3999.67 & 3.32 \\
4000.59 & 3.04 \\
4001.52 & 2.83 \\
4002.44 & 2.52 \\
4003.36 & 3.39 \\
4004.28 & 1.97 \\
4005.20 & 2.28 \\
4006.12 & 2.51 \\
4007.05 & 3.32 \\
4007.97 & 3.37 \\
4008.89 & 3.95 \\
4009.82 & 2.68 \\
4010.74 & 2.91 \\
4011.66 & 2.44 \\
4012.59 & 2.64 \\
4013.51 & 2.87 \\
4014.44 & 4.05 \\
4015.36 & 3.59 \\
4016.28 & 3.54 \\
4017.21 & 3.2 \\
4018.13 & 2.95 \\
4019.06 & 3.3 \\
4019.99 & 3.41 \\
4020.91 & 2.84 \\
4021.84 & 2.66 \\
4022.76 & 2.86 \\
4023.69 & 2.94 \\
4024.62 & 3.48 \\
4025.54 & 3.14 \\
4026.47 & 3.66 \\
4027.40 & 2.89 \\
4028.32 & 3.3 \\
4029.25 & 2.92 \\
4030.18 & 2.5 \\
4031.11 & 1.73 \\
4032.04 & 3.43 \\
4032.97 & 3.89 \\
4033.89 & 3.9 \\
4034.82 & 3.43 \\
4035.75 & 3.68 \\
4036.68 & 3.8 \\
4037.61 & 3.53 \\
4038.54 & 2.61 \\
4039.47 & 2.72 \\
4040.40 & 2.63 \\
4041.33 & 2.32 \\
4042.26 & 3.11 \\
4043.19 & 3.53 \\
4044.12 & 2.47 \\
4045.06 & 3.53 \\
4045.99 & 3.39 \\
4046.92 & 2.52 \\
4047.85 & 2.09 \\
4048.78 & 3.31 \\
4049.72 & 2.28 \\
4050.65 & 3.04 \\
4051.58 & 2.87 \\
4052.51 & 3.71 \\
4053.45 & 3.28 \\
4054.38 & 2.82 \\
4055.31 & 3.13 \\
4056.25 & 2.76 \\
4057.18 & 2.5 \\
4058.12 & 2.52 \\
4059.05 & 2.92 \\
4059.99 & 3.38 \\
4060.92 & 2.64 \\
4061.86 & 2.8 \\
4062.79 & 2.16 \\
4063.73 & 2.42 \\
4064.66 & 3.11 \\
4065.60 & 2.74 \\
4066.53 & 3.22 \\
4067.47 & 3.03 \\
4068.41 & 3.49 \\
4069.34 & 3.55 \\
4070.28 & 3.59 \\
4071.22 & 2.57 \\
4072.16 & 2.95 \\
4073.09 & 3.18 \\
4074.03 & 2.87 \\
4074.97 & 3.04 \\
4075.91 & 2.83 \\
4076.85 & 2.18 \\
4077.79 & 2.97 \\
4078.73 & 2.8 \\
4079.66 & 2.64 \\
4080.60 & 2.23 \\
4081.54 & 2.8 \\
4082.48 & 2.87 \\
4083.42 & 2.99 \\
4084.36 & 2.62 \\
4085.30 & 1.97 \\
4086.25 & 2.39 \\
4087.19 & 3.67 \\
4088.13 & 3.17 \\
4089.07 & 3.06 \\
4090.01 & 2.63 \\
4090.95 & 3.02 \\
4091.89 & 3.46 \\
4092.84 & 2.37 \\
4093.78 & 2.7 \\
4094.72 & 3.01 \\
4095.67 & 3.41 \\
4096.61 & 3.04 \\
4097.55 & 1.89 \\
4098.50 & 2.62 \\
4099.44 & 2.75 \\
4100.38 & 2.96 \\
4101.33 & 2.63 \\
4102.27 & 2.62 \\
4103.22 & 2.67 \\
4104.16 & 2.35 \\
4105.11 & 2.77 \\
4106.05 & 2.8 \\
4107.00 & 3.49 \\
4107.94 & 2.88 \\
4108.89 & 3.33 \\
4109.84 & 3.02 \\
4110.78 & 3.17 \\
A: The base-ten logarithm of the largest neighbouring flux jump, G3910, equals -0.07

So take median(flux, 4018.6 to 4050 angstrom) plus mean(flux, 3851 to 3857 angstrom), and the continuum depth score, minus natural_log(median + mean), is -1.95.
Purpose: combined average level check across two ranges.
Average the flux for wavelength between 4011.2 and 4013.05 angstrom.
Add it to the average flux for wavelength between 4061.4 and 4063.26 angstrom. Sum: 5.0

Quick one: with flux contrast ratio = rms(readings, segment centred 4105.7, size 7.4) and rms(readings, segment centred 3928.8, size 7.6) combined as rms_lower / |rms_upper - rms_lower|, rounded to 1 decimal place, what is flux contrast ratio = 31.1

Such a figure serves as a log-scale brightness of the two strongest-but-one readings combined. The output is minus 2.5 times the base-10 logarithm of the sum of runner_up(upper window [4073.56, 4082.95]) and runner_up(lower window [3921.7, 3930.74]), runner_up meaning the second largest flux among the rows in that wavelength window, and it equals -2.01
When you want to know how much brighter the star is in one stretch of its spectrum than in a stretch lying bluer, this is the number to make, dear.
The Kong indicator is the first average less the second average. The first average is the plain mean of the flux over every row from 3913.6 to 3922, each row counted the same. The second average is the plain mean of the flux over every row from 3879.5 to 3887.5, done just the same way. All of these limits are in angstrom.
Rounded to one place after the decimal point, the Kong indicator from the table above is -0.8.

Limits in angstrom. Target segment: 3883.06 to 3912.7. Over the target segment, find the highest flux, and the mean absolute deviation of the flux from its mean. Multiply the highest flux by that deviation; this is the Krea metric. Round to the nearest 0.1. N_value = 2.1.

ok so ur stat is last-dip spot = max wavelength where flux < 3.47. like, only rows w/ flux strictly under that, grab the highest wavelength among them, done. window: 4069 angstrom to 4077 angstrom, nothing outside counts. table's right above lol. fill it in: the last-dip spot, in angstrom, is 4076.85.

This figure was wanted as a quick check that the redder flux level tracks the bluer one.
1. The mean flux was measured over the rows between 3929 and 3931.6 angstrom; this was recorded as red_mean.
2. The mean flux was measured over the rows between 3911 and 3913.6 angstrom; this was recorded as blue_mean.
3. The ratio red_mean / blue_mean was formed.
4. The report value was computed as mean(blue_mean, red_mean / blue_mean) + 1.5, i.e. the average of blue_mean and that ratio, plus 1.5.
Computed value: 3.56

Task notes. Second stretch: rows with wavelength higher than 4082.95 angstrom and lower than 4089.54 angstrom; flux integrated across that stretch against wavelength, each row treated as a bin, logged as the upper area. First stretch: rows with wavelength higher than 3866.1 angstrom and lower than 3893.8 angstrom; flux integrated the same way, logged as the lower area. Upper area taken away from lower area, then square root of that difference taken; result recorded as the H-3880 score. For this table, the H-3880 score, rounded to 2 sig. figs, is 9.1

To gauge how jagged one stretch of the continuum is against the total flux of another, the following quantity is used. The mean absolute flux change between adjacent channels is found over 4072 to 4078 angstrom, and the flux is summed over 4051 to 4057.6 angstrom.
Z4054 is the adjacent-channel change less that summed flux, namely -20.7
